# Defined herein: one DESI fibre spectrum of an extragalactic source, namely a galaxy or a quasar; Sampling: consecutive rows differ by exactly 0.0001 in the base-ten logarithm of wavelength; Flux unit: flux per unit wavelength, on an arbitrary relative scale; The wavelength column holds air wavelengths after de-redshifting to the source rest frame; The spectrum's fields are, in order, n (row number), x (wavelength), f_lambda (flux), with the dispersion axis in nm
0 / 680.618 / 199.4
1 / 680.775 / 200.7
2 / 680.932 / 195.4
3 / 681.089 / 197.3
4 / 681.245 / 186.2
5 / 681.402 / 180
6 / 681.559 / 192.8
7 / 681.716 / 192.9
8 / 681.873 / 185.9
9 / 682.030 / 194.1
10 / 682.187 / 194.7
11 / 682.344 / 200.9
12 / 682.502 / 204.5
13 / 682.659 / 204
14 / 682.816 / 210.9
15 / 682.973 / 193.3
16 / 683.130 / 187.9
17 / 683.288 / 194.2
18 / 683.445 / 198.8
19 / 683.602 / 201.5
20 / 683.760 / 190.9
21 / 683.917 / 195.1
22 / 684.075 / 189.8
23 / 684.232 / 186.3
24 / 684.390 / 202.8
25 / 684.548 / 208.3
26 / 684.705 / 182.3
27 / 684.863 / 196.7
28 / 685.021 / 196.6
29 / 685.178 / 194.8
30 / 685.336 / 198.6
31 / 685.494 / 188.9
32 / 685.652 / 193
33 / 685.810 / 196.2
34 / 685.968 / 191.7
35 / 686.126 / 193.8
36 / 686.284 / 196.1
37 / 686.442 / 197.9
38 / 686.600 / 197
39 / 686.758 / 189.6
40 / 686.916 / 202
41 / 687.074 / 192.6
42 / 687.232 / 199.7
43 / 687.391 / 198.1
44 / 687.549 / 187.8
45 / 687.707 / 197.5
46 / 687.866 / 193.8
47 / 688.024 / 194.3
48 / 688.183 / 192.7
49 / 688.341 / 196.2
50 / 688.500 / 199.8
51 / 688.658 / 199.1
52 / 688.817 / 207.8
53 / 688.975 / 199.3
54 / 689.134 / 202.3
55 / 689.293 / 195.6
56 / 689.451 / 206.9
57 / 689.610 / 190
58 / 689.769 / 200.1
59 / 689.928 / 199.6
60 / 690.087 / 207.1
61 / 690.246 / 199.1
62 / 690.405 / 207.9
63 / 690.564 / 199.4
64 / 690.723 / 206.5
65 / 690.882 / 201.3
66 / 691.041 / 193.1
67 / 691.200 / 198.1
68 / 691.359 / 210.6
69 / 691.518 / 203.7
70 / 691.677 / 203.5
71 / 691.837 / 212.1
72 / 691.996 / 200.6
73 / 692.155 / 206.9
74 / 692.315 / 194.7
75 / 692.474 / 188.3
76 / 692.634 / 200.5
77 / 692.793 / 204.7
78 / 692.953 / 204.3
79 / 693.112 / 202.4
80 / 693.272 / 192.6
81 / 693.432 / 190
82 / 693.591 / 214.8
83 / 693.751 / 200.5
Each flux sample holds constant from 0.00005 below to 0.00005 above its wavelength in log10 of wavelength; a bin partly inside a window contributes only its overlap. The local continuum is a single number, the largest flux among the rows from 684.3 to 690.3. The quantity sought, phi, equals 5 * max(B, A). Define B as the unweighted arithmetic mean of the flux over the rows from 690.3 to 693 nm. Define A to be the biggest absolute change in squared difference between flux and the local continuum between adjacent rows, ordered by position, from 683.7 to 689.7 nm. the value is 3380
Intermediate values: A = 676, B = 202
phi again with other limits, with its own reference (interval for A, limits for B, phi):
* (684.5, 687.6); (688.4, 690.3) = 3380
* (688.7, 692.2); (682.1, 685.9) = 1665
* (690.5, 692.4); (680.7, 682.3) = 960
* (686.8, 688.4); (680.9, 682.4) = 1581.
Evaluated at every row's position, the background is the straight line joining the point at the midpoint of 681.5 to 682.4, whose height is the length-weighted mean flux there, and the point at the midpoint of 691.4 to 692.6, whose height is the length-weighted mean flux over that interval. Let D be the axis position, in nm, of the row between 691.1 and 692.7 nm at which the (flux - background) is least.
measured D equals 692.474 nm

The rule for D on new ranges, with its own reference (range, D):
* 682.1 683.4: 683.130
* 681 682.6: 681.402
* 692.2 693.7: 692.474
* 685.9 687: 686.758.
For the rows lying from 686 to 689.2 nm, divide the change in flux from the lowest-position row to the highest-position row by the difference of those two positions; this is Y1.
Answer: 2.8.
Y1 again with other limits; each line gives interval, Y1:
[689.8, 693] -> 1.6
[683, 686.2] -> 2.0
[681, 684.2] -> -2.5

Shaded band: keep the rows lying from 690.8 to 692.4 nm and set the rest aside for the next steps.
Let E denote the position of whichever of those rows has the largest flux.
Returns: 691.837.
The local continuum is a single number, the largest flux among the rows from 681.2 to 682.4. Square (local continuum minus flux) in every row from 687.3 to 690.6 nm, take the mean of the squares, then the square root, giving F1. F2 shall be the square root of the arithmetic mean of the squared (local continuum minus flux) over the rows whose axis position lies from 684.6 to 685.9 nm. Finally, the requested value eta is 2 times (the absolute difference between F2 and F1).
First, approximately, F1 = 5.8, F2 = 9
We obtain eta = 6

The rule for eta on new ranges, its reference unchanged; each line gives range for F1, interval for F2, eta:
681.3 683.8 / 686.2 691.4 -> 7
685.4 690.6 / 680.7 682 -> 10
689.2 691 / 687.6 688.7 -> 0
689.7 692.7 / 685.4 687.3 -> 2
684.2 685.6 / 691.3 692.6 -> 4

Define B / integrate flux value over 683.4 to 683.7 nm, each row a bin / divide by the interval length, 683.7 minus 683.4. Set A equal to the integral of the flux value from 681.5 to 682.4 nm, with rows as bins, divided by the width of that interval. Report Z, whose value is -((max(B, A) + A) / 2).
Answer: -196.5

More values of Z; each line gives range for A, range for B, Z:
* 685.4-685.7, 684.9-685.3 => -193.6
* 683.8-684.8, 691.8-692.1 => -200.0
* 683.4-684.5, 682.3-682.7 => -199.0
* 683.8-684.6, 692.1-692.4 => -197.8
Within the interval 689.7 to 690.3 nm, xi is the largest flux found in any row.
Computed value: 207.1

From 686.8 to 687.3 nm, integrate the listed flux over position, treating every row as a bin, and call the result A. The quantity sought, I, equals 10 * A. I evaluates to 988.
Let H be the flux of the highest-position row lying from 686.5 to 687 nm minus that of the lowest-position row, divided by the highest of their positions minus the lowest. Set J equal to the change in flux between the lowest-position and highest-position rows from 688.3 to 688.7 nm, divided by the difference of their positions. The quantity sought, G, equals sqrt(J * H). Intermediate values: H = 16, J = 9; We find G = 12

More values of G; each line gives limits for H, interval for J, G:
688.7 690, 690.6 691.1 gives 18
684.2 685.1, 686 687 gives 12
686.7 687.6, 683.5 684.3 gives 7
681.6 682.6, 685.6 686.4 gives 9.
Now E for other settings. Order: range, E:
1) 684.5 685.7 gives 684.548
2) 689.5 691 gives 690.405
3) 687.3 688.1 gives 687.391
